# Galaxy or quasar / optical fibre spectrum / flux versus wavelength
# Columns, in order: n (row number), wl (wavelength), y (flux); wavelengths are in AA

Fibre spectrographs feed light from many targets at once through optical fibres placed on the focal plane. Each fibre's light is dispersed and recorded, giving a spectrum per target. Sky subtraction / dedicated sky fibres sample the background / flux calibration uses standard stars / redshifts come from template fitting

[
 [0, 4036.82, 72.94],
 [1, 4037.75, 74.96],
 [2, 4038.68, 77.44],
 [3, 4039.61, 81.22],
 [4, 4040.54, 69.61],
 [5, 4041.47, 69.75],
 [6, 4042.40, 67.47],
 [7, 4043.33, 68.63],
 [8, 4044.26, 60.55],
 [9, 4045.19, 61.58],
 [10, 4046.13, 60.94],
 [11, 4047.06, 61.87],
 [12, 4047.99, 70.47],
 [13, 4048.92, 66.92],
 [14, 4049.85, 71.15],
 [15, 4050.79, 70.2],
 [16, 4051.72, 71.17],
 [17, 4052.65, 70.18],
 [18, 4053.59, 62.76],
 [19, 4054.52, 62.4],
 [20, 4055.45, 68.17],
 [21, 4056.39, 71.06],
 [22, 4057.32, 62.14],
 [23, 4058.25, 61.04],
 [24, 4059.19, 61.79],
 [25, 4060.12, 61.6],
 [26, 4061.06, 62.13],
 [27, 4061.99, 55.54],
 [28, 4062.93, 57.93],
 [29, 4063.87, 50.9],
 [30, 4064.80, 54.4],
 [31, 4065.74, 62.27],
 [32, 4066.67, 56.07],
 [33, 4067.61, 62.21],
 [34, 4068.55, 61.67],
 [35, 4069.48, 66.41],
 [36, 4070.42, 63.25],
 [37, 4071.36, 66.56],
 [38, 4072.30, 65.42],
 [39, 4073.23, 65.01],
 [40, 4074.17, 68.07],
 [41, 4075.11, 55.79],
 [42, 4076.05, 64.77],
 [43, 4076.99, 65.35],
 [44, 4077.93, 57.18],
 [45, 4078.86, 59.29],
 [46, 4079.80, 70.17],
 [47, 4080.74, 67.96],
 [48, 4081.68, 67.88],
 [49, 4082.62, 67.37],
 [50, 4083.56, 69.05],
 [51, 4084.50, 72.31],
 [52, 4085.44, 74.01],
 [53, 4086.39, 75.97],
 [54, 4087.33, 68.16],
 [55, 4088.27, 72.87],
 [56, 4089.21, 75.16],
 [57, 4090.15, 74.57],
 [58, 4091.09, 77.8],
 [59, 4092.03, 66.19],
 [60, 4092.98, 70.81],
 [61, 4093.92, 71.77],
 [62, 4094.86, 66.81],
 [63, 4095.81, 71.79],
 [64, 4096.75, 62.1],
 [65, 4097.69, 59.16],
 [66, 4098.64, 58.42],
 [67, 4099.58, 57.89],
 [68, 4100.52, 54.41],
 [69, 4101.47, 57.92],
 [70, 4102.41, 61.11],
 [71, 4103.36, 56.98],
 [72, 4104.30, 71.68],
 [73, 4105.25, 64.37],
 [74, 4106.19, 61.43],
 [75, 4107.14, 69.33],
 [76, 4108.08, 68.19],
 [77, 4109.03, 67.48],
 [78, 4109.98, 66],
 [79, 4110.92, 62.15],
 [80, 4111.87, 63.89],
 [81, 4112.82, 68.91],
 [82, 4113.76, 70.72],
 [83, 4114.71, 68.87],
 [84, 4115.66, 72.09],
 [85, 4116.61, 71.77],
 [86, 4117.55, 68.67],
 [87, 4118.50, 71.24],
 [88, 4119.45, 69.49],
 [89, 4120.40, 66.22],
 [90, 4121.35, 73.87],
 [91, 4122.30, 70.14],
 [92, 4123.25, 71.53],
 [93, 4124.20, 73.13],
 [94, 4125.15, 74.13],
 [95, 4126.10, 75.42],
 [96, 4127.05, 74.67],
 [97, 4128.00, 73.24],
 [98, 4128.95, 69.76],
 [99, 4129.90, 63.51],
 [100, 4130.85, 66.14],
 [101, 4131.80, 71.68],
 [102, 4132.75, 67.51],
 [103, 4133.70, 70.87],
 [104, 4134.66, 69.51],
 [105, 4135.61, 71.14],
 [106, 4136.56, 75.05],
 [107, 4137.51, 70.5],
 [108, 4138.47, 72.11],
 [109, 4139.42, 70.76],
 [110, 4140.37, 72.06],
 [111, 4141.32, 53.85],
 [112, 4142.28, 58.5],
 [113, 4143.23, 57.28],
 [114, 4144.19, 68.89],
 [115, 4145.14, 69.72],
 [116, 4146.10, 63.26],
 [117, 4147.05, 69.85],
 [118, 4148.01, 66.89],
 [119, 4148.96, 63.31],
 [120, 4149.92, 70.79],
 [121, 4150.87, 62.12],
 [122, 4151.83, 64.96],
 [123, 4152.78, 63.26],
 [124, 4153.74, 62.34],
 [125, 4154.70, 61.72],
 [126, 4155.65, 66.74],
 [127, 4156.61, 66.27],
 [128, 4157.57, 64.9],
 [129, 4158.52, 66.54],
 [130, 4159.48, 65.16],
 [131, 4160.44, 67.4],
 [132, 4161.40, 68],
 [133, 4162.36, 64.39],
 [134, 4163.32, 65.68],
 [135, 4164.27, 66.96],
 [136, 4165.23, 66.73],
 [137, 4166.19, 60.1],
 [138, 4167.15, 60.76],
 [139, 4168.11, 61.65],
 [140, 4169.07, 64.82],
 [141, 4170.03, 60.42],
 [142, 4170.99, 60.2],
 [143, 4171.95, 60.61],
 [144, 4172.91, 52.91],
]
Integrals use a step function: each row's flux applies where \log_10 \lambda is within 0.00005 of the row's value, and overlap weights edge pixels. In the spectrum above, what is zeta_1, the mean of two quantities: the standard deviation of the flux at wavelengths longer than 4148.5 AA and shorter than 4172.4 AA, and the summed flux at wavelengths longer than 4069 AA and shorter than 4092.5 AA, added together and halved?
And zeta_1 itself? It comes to 850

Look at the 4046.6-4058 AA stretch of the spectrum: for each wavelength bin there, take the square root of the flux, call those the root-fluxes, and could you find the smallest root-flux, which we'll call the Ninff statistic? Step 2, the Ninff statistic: 7.9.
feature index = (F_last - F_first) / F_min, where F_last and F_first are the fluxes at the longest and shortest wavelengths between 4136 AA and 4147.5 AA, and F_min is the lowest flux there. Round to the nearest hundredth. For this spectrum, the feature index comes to -0.10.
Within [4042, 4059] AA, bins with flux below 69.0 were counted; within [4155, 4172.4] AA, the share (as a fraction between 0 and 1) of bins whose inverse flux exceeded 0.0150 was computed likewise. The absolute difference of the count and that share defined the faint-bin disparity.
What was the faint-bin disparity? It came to 11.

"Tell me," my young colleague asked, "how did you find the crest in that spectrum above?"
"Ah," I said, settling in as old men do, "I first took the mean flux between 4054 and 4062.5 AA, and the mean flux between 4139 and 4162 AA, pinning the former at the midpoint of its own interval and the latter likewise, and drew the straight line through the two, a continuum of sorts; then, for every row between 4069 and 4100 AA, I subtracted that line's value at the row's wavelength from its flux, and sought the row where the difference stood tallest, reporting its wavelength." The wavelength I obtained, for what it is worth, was 4091.09 AA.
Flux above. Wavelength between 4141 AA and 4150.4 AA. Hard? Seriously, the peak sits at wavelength 4149.92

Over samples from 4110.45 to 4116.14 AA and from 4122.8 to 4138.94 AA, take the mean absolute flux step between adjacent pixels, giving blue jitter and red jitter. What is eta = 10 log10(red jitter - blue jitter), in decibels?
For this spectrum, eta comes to -12.4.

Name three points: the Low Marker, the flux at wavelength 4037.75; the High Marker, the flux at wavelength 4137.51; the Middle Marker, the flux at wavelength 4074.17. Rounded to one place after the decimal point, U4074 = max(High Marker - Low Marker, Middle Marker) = 68.1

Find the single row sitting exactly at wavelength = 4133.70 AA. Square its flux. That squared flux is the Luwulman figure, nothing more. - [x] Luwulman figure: 5023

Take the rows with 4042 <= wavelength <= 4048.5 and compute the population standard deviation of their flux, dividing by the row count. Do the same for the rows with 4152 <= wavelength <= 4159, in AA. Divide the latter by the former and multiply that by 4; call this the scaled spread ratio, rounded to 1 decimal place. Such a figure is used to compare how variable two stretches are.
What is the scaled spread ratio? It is 2.0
